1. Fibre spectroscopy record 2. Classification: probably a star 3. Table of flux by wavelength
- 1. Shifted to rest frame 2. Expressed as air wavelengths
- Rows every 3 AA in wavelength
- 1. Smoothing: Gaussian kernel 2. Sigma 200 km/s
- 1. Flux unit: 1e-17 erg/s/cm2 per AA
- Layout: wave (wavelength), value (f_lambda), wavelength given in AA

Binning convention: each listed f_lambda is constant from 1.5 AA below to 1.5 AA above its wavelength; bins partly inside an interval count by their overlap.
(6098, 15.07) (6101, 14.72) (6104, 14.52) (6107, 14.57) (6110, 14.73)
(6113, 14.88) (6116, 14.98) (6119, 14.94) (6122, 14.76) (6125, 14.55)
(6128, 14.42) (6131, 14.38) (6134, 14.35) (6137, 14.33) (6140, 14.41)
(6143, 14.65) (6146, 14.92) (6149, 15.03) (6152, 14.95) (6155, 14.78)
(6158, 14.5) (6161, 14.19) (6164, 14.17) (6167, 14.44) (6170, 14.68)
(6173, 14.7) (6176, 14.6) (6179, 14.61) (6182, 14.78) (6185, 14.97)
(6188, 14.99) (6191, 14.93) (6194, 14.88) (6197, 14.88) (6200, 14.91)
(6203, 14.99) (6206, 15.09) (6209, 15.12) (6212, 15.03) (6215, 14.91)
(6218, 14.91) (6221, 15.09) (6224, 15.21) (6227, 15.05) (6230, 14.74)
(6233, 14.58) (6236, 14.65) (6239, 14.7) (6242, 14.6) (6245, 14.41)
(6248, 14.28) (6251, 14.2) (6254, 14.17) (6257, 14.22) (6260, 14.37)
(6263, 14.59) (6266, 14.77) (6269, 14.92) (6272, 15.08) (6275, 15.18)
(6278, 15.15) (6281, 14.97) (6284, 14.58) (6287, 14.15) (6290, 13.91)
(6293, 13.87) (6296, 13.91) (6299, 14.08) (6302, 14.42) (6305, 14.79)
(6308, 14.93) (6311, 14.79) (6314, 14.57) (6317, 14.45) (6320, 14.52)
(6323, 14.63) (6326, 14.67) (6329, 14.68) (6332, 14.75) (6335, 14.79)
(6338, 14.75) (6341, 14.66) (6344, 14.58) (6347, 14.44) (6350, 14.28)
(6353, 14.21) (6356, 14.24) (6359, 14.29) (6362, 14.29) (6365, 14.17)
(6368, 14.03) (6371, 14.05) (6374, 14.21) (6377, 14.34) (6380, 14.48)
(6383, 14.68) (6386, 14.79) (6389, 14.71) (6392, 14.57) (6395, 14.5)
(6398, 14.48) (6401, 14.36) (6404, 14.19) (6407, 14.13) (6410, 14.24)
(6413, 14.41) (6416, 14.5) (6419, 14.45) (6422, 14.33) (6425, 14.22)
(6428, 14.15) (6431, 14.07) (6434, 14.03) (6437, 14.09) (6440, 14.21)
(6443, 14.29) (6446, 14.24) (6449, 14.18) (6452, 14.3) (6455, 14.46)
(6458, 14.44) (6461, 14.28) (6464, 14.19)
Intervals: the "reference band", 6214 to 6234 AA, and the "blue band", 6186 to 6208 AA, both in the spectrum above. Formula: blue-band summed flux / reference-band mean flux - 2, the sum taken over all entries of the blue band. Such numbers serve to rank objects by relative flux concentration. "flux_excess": 5.01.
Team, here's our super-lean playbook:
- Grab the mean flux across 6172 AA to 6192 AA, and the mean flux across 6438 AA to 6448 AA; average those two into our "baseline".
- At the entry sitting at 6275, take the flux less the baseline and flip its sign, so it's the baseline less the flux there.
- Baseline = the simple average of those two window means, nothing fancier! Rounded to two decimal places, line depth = -0.66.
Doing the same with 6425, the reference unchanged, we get 0.30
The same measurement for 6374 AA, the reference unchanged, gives 0.31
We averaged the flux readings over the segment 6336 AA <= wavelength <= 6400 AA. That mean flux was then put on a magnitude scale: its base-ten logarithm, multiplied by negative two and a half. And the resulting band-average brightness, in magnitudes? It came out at -2.90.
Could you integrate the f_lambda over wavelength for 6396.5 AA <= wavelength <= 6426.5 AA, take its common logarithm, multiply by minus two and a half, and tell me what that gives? -6.6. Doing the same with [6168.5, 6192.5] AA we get -6.4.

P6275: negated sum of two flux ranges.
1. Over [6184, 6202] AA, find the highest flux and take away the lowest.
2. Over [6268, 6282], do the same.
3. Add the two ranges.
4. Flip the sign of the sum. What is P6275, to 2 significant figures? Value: -0.37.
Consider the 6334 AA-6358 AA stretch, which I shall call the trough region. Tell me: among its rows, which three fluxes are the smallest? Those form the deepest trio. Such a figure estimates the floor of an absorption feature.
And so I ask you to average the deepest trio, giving 14.2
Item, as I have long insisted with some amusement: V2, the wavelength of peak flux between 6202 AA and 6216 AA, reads 6209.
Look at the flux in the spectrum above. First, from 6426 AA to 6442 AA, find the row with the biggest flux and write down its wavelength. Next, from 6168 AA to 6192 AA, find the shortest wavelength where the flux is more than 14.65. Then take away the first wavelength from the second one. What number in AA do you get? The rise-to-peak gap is -270 AA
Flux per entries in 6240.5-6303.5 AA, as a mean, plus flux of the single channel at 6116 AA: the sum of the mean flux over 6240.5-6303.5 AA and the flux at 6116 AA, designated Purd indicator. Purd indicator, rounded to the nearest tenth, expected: 29.4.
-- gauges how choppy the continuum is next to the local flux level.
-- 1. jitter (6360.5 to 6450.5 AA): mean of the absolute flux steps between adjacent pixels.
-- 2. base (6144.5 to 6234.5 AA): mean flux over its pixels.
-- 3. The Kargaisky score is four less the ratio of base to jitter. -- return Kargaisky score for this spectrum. -145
